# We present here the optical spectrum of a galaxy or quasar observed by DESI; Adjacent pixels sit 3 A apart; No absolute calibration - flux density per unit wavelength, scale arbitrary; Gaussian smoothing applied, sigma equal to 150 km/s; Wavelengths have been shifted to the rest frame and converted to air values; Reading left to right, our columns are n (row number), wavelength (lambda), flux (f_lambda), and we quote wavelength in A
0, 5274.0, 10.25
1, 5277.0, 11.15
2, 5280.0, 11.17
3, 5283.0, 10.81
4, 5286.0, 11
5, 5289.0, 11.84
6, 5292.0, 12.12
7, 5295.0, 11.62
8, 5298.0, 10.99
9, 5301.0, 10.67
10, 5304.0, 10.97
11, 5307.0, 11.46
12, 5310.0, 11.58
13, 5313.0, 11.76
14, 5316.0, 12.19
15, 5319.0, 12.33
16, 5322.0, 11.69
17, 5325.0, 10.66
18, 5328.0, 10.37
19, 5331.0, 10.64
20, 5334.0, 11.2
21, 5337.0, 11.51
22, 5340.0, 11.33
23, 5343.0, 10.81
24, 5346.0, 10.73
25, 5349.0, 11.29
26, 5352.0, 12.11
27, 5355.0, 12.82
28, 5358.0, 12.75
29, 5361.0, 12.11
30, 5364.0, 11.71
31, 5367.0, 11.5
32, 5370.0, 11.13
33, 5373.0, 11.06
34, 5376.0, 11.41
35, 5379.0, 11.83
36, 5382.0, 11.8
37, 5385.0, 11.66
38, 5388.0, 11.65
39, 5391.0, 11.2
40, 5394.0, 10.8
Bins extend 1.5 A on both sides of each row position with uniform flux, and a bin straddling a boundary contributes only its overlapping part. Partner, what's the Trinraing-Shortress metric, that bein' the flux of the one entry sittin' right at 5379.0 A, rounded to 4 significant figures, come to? 11.83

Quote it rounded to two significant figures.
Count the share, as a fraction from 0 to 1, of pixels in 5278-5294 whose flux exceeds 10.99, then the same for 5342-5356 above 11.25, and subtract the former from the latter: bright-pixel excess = -0.20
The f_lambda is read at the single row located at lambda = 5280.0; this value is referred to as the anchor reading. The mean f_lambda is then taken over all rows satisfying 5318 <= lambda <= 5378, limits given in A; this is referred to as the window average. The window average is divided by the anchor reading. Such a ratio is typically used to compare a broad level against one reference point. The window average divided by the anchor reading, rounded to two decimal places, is 1.03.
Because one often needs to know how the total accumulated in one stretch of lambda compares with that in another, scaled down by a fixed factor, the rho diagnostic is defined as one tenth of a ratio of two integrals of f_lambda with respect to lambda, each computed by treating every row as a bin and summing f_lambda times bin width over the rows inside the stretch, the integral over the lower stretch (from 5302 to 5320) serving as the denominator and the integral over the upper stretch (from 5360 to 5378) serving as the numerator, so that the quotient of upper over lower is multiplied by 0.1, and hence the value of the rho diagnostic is 0.098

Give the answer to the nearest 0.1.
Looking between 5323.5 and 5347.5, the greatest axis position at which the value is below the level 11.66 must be 5346.0 A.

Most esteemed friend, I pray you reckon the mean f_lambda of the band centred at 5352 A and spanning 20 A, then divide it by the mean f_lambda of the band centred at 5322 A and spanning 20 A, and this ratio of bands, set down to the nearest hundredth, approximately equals 1.04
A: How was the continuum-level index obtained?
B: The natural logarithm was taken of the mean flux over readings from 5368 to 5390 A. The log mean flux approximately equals 2.44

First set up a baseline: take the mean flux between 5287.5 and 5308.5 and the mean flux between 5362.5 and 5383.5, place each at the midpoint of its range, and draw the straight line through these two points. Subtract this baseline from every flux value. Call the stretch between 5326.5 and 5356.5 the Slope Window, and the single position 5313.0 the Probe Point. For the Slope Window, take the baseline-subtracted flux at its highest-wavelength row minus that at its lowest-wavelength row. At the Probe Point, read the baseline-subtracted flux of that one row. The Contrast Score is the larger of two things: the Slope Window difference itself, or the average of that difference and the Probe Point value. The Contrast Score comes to 2.41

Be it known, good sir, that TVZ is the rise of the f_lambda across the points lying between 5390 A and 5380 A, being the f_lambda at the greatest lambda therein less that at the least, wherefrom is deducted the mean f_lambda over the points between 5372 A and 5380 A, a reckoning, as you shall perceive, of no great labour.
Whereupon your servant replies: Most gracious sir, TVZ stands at -11.6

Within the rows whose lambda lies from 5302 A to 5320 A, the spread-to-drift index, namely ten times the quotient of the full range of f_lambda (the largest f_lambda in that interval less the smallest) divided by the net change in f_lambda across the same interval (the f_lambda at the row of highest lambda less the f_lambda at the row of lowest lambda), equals 10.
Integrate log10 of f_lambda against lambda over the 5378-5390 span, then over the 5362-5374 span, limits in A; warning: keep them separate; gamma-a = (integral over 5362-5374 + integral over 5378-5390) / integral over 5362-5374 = 2.01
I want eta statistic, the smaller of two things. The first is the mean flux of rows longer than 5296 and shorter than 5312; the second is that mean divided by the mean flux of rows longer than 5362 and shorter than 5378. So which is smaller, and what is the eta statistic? 0.980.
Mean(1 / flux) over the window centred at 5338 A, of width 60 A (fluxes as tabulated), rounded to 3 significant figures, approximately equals 0.0868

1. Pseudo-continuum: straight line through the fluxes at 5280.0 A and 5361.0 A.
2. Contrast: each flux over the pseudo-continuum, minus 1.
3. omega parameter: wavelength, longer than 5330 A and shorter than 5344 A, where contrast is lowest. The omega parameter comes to 5331.0 A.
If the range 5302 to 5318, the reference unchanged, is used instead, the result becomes 5304.0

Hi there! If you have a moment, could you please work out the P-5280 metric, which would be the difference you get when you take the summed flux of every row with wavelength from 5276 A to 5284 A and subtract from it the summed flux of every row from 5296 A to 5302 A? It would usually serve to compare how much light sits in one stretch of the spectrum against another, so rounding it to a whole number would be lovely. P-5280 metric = 11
